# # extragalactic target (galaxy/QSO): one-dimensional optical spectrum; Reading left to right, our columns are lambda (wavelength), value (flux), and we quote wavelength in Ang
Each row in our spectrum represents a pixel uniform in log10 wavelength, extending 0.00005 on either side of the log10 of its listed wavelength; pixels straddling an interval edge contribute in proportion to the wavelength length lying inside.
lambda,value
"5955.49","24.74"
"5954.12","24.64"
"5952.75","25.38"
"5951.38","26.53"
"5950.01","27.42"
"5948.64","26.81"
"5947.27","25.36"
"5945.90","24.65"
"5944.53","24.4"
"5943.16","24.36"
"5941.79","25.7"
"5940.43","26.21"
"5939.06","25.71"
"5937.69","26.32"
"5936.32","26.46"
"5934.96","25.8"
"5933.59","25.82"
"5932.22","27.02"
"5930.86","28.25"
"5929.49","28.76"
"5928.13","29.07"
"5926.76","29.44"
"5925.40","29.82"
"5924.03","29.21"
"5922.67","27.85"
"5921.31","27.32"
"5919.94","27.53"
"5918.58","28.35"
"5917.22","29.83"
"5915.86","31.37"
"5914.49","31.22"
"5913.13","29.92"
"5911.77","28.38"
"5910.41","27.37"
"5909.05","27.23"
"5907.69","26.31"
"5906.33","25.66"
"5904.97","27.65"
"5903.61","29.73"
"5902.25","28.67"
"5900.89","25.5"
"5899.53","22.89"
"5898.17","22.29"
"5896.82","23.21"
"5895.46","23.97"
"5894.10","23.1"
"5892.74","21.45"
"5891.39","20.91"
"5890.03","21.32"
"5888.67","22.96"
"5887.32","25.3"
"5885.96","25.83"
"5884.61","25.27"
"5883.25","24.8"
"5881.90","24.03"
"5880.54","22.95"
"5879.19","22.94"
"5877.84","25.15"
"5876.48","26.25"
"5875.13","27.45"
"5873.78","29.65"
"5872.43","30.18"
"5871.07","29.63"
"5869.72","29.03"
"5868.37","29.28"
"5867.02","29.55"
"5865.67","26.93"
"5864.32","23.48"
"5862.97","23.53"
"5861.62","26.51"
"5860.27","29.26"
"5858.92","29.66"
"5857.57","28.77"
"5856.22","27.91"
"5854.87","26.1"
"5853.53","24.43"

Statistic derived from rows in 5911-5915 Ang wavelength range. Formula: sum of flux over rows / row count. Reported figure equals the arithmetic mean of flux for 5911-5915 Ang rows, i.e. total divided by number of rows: 29.8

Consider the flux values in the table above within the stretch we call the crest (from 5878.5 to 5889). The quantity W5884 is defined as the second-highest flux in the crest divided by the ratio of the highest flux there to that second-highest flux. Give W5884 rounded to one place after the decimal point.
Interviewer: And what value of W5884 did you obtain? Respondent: 24.8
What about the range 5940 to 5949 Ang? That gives 25.6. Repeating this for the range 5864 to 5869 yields 29.0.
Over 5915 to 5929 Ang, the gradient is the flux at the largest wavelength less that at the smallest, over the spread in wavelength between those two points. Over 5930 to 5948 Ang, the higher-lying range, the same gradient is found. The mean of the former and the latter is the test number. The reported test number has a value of -0.18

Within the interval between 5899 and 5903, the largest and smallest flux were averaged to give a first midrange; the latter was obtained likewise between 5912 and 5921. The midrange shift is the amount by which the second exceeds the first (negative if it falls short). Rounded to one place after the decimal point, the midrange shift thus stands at 3.7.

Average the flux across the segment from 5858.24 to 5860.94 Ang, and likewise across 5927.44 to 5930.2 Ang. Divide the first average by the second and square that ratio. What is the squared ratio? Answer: 1.04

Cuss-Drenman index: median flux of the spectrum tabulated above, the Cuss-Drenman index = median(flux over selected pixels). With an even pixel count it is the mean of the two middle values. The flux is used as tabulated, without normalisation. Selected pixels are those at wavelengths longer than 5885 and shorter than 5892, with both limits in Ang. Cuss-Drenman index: 23.0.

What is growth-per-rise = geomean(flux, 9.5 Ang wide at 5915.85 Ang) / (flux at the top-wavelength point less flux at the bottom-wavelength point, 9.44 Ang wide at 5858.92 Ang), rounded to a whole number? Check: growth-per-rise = -11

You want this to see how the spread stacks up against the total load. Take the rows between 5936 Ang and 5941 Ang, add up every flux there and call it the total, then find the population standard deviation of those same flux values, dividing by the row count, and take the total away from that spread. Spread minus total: -104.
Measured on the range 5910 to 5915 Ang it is -115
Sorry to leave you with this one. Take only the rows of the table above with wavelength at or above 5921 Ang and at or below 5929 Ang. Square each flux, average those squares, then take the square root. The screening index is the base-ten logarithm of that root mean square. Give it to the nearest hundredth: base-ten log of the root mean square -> 1.46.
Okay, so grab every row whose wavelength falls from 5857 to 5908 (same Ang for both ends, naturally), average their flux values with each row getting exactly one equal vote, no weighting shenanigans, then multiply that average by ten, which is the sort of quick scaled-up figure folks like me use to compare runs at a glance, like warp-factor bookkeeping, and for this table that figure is 258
